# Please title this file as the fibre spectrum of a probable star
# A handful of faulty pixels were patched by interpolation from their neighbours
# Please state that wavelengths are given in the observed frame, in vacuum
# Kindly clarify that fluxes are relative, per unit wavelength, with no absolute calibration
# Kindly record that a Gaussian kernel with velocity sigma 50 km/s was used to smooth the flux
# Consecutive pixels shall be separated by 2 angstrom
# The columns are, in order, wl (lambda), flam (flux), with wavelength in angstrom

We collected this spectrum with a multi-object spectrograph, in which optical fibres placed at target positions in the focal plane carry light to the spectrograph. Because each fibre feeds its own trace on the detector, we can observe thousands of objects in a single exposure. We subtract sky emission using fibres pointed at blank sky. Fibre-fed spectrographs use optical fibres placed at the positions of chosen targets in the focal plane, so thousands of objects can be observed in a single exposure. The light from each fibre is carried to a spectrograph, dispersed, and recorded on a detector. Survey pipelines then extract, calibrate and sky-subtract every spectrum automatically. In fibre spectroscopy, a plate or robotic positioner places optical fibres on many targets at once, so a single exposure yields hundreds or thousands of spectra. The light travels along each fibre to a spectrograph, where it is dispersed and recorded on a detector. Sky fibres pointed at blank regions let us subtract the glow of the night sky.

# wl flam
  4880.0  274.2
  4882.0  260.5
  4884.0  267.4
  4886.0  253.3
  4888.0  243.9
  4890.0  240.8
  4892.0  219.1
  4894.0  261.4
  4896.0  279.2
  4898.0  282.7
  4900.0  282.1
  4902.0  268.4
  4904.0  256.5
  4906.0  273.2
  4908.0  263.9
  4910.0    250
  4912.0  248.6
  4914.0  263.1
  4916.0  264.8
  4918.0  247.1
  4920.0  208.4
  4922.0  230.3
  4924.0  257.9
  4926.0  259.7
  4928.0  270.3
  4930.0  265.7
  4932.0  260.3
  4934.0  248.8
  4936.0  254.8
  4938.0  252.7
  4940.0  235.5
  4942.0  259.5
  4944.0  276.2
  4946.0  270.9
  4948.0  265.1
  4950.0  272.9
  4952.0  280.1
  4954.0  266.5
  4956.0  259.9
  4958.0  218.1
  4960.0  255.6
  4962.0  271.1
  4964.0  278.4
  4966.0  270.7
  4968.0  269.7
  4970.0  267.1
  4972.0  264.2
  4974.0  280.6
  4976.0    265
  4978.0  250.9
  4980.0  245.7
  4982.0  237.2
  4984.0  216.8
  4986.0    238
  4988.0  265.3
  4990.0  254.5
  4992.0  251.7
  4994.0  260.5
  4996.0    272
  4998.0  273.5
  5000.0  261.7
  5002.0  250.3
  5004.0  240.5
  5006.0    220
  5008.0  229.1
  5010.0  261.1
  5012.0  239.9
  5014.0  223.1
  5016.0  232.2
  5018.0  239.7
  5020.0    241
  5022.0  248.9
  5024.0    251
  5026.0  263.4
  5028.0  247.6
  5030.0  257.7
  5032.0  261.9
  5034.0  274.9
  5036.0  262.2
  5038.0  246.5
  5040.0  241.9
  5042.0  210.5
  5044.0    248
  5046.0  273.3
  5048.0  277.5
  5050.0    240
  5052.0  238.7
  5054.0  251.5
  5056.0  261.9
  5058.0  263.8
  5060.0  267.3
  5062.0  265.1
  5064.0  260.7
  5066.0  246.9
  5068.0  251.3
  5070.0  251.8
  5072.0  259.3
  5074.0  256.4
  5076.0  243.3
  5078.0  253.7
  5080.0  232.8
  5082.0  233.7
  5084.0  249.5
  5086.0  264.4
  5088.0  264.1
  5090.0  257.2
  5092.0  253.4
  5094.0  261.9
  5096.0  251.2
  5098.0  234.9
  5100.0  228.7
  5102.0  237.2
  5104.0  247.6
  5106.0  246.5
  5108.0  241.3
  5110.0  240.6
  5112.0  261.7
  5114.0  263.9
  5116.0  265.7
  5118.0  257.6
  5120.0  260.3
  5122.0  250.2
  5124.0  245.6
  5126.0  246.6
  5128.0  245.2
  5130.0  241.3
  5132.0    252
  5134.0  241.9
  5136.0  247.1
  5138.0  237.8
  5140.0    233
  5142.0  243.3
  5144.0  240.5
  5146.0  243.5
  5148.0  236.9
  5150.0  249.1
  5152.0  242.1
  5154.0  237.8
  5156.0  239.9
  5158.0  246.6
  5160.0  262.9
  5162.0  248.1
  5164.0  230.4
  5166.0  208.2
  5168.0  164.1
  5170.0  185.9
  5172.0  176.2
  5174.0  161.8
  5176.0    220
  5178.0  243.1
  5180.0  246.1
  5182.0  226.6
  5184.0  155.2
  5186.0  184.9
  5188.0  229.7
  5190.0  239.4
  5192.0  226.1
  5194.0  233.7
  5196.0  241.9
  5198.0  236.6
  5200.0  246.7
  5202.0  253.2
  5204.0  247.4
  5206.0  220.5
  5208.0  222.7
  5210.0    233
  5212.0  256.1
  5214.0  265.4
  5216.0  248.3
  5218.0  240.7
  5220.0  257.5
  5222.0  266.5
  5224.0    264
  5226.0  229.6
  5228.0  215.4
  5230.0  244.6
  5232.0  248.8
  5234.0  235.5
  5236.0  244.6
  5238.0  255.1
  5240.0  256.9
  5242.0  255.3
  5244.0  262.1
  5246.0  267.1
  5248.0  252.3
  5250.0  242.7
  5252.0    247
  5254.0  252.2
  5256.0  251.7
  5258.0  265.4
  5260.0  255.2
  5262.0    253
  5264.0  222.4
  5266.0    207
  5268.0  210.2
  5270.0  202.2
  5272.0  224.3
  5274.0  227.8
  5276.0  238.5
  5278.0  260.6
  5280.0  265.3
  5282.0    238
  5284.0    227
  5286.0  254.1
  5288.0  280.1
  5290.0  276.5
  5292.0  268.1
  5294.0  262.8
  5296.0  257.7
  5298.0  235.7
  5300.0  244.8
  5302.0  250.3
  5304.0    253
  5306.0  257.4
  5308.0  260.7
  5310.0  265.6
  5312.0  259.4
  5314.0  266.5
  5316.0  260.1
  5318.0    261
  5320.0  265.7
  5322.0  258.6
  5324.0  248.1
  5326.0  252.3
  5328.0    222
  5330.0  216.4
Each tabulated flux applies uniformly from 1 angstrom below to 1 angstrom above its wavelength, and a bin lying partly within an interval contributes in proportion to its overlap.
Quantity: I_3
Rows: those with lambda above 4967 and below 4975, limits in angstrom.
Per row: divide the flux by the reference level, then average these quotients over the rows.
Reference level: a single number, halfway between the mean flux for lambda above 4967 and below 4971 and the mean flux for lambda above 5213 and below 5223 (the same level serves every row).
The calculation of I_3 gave 1.03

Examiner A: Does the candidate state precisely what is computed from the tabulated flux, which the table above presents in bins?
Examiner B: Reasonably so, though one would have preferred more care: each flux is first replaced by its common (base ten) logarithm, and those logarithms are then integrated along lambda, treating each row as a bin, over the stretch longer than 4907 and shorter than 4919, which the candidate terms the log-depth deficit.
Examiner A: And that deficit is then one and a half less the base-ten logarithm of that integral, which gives 0.0391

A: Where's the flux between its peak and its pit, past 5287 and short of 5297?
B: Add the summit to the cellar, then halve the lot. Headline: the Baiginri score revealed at 269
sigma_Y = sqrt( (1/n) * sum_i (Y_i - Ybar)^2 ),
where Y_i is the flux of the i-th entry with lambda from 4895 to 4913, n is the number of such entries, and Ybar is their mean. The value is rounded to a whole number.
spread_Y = 13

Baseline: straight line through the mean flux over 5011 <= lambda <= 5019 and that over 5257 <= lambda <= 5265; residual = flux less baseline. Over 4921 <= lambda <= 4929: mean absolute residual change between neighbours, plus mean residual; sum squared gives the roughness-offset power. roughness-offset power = 1570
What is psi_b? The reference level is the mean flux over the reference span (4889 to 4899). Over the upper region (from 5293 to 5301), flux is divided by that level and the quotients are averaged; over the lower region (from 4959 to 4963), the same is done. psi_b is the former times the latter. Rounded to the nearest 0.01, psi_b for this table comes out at 1.00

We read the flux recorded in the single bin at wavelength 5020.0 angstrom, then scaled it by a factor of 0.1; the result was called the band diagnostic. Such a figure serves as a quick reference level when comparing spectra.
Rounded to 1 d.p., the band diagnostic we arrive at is 24.1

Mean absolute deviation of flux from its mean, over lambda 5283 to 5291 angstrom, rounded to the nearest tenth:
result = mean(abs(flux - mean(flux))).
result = 18.9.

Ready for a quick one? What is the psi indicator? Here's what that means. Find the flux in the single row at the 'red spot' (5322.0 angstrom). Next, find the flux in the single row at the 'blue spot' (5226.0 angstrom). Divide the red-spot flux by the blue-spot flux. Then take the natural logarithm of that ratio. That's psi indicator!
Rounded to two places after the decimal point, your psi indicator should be 0.12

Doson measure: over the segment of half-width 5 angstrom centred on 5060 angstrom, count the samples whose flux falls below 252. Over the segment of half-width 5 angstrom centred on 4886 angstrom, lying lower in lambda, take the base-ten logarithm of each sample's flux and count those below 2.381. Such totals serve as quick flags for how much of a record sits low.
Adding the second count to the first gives 0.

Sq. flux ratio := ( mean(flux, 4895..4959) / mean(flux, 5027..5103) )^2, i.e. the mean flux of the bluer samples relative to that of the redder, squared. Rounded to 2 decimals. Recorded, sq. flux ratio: 1.06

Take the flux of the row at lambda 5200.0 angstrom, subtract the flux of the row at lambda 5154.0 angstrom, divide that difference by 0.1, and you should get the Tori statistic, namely 89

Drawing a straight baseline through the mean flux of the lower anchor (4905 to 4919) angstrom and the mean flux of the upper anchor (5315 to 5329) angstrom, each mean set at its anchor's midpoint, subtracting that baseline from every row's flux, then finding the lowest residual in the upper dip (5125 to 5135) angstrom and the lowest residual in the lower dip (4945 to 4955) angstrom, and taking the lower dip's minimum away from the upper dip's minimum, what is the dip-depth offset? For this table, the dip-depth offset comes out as -21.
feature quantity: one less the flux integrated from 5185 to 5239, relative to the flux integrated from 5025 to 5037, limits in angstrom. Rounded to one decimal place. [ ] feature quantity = -3.1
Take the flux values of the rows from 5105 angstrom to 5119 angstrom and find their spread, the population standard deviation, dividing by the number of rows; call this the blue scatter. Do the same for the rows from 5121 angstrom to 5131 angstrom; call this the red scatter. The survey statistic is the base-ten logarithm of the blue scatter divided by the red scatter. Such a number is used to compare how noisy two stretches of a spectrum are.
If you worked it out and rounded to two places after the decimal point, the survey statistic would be 0.55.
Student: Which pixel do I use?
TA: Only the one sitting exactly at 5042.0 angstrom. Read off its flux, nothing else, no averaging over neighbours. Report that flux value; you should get 210.5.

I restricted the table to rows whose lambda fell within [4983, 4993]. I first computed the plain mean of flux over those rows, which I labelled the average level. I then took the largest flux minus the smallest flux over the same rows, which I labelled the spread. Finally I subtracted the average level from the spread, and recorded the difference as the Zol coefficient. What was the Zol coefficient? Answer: -197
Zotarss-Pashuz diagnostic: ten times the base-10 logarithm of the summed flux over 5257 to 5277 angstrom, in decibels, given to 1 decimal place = 33.6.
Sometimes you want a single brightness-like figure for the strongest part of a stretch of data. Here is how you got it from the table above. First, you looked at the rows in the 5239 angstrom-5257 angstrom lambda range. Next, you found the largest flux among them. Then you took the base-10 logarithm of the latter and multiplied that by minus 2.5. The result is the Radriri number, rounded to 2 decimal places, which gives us -6.07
